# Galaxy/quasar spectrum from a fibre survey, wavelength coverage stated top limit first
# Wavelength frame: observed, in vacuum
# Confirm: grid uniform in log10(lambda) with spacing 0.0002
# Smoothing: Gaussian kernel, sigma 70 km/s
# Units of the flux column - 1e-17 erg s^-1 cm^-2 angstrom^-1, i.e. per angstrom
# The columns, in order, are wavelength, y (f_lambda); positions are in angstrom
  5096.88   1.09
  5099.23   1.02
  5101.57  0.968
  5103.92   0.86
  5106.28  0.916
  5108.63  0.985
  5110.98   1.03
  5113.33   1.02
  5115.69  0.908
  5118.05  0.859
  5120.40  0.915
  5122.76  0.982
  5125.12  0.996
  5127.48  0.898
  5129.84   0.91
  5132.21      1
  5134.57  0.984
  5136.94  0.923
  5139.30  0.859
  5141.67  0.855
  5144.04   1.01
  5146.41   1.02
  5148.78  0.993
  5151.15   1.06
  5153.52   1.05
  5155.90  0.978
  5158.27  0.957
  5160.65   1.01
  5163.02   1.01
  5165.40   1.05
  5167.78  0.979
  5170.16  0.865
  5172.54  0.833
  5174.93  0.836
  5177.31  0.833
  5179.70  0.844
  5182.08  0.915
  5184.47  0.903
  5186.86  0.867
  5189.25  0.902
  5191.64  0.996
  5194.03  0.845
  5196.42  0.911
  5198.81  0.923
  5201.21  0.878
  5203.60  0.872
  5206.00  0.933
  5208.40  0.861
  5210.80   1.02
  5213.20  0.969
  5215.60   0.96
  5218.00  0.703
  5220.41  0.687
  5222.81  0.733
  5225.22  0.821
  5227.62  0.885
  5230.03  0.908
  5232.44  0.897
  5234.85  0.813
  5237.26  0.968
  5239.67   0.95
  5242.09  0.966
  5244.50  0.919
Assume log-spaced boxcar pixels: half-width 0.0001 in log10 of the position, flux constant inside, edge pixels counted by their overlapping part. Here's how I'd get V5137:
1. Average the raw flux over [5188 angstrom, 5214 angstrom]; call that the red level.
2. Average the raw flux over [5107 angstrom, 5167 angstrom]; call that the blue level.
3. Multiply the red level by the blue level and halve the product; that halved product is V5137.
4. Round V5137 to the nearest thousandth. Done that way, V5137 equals 0.446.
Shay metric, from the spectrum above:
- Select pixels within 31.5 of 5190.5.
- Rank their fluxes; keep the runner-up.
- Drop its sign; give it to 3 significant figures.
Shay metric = 1.02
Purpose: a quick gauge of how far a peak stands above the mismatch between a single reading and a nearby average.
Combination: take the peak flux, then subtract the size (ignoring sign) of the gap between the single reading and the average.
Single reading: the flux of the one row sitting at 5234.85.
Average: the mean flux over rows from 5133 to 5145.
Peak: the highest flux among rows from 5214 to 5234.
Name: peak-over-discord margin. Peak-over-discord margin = 0.85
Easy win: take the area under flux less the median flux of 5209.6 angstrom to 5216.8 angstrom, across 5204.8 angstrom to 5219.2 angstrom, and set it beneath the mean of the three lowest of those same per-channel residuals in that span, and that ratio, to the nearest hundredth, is 0.15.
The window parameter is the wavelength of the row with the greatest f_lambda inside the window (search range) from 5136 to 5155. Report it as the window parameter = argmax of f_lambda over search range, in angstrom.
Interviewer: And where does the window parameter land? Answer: 5151.15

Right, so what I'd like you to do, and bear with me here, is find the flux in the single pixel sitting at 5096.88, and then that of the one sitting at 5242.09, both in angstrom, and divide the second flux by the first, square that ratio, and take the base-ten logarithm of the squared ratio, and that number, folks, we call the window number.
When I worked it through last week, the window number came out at -0.10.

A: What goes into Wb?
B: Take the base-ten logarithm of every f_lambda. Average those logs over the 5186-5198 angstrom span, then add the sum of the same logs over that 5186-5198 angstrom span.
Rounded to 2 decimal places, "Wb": -0.27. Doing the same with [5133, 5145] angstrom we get -0.21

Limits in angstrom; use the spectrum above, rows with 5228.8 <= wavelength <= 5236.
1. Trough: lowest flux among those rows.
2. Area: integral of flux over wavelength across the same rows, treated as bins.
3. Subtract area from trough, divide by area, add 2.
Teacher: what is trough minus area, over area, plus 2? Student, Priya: 1.13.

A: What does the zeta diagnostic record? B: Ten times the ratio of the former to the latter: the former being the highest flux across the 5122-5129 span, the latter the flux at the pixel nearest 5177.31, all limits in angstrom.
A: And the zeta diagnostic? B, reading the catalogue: 12.0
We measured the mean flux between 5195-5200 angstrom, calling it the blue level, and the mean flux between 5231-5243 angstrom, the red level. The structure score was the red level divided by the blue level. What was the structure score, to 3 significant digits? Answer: 1.00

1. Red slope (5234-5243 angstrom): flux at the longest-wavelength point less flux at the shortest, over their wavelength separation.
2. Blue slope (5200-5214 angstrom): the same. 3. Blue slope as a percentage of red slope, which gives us 36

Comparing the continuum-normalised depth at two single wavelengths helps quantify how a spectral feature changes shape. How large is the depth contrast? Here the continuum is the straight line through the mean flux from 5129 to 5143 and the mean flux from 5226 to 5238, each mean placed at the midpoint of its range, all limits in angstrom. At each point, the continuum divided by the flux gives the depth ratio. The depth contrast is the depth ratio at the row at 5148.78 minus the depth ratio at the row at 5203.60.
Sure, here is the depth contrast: -0.11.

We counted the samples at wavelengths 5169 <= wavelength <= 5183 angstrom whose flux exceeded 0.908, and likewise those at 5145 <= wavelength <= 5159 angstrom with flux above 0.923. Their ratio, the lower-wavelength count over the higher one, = 6.00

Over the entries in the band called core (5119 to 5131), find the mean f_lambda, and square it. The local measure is 0.88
